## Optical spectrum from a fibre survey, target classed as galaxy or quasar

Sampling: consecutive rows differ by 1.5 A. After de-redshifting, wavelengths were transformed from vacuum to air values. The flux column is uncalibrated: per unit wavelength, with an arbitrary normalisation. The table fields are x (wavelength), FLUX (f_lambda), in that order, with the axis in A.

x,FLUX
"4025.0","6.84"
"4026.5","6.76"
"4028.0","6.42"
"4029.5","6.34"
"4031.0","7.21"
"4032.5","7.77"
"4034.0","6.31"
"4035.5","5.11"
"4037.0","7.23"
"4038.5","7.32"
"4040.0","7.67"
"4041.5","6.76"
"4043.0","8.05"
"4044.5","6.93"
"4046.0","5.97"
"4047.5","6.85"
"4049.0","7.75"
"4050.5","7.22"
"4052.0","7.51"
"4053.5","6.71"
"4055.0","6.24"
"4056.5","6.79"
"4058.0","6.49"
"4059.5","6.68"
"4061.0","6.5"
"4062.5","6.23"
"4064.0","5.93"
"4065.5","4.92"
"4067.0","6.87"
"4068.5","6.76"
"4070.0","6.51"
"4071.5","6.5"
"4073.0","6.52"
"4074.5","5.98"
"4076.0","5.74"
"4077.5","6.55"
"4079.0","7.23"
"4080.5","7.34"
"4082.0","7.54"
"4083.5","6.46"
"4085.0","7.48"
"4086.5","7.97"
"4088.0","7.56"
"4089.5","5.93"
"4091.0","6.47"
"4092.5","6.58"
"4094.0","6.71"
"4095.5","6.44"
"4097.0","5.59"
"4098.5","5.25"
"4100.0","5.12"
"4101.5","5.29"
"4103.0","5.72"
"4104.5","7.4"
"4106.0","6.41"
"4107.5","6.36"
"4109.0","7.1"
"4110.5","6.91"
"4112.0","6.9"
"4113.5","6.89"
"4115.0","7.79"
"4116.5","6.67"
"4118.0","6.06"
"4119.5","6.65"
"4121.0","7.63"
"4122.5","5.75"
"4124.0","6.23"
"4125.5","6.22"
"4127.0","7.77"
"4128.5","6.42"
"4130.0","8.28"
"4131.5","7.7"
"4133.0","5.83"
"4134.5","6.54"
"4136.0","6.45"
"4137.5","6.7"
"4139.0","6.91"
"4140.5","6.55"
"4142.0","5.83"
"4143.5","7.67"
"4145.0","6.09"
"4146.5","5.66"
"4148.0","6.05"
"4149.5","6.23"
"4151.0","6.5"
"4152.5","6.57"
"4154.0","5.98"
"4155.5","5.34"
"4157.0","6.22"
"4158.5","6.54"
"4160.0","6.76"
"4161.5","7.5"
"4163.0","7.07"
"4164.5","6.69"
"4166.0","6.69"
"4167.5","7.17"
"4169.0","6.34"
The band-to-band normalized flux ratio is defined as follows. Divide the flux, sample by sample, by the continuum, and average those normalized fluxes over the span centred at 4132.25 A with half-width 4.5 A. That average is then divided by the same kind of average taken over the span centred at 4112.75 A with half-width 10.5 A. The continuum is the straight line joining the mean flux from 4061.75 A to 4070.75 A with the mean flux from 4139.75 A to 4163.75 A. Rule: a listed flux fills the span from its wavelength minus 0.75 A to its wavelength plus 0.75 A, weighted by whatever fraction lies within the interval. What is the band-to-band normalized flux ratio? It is 1.01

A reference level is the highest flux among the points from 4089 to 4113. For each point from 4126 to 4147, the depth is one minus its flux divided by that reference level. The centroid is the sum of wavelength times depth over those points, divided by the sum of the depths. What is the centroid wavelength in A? 4140.4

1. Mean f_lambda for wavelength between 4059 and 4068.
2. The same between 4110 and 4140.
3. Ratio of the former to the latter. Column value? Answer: 0.91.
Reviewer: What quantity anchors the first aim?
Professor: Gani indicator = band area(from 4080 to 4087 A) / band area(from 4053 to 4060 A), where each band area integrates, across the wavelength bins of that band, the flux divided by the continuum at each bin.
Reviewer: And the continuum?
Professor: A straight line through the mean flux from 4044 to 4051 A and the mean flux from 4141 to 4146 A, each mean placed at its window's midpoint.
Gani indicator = 1.14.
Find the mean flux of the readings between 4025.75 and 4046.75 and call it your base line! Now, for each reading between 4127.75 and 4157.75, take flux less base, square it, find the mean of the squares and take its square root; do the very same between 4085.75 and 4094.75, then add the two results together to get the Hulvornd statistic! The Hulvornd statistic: 1.5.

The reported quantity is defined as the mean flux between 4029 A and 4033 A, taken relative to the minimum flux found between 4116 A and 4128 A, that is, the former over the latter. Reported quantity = 1.24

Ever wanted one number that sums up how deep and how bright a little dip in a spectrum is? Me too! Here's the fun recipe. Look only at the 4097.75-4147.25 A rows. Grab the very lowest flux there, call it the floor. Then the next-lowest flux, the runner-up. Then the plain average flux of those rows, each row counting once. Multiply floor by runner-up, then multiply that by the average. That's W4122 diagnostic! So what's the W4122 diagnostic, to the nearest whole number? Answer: 177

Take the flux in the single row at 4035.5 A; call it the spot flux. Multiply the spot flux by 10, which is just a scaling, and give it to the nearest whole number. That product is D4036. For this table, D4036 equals 51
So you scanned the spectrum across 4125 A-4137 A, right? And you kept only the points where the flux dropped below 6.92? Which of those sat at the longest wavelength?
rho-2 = 4136.0 A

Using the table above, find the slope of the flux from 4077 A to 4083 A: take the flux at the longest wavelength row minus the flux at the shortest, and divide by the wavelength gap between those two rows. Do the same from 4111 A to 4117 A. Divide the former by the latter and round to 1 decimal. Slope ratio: -4.3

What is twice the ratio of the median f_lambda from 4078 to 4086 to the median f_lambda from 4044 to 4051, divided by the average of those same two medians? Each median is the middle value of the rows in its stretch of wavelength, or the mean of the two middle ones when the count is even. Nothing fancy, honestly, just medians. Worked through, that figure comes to 0.297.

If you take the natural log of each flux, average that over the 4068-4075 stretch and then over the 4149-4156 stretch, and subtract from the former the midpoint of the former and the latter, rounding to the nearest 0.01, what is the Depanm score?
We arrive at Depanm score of 0.03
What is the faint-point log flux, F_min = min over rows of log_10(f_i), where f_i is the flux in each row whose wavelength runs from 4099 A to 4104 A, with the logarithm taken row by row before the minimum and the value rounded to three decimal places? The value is 0.709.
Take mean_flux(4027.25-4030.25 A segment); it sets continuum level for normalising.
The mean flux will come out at 6.38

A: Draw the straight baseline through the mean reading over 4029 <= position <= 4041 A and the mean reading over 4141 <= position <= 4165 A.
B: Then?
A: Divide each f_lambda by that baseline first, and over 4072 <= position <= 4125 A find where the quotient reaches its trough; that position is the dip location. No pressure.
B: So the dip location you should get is 4100.0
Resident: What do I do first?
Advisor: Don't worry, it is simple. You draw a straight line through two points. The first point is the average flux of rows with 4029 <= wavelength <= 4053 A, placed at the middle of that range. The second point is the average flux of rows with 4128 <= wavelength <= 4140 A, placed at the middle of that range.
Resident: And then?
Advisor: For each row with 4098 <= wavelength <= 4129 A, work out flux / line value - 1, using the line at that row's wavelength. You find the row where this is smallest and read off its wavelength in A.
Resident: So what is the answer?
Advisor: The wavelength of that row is 4100.0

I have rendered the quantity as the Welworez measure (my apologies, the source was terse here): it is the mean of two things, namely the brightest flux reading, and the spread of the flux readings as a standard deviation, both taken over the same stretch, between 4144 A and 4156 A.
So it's 3.5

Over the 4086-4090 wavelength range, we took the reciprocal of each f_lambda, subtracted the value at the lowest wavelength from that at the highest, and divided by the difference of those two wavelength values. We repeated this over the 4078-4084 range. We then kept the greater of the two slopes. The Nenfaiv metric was 0.014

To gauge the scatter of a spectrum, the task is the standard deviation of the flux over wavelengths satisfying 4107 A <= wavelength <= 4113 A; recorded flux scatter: 0.3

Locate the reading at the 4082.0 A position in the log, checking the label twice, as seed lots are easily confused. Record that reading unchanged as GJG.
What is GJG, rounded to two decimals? 7.54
